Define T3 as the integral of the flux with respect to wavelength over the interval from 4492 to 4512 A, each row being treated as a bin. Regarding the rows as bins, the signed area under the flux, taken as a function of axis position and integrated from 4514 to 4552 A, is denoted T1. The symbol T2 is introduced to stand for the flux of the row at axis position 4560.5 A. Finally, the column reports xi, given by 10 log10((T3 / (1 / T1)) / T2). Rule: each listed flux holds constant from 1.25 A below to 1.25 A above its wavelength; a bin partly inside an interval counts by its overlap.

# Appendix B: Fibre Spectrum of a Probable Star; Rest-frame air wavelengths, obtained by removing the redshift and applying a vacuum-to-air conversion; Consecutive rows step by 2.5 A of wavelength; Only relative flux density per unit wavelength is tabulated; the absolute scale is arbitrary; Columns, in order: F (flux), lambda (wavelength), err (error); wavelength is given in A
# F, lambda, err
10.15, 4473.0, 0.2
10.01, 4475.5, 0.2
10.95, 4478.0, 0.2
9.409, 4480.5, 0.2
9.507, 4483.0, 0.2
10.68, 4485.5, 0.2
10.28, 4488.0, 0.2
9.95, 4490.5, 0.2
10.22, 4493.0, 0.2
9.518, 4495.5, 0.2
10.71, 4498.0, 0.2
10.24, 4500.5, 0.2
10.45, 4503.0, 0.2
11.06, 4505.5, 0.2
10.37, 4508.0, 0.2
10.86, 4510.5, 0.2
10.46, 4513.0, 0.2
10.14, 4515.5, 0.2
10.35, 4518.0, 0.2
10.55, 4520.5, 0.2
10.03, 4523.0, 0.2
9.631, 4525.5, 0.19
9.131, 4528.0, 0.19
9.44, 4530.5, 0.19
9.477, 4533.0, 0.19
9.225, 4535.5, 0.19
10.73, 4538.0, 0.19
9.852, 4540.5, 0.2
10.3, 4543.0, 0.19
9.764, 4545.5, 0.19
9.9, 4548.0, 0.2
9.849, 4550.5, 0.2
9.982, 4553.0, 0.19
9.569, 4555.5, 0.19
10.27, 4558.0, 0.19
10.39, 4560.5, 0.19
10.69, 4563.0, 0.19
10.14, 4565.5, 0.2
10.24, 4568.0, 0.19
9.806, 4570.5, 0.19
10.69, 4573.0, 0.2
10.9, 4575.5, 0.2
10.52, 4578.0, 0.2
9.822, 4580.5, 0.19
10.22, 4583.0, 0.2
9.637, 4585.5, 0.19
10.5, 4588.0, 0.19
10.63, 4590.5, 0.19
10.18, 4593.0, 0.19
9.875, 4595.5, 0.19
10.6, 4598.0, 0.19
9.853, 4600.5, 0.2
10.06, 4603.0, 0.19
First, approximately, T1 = 376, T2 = 10.39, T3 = 209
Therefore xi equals 38.8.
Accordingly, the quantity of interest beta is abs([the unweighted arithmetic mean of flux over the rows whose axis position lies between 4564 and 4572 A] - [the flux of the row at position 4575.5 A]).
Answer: 0.84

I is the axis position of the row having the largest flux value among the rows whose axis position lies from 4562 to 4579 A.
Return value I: 4575.5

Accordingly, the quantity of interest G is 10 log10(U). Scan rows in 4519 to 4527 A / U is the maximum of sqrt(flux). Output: 5.12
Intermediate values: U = 3.25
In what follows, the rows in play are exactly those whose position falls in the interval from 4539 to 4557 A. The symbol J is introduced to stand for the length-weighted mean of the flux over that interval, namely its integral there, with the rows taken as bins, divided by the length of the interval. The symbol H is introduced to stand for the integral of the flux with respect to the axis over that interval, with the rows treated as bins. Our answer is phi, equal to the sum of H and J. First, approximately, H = 178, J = 9.9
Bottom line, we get 188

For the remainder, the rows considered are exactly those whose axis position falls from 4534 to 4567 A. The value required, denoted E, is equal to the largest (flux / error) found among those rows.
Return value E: 56.5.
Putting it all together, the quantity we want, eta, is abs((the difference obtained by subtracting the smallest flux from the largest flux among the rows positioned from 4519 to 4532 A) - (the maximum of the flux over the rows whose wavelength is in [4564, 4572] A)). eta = 8.8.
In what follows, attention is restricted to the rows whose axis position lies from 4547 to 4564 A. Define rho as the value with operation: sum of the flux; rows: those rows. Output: 71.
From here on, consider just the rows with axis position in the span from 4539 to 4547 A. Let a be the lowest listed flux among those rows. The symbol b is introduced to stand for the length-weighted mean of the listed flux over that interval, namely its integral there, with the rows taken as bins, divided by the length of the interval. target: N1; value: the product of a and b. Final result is 98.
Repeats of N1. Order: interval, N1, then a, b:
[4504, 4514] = 111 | 10.37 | 10.7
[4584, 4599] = 99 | 9.637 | 10.2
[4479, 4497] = 94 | 9.409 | 10.0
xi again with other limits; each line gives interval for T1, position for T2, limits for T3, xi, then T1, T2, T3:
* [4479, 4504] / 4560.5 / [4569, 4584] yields 35.8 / 253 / 10.39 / 155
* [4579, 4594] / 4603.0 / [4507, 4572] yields 40.0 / 153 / 10.06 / 653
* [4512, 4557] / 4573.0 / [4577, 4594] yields 38.6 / 446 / 10.69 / 174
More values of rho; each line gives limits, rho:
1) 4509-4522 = 52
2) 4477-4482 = 20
